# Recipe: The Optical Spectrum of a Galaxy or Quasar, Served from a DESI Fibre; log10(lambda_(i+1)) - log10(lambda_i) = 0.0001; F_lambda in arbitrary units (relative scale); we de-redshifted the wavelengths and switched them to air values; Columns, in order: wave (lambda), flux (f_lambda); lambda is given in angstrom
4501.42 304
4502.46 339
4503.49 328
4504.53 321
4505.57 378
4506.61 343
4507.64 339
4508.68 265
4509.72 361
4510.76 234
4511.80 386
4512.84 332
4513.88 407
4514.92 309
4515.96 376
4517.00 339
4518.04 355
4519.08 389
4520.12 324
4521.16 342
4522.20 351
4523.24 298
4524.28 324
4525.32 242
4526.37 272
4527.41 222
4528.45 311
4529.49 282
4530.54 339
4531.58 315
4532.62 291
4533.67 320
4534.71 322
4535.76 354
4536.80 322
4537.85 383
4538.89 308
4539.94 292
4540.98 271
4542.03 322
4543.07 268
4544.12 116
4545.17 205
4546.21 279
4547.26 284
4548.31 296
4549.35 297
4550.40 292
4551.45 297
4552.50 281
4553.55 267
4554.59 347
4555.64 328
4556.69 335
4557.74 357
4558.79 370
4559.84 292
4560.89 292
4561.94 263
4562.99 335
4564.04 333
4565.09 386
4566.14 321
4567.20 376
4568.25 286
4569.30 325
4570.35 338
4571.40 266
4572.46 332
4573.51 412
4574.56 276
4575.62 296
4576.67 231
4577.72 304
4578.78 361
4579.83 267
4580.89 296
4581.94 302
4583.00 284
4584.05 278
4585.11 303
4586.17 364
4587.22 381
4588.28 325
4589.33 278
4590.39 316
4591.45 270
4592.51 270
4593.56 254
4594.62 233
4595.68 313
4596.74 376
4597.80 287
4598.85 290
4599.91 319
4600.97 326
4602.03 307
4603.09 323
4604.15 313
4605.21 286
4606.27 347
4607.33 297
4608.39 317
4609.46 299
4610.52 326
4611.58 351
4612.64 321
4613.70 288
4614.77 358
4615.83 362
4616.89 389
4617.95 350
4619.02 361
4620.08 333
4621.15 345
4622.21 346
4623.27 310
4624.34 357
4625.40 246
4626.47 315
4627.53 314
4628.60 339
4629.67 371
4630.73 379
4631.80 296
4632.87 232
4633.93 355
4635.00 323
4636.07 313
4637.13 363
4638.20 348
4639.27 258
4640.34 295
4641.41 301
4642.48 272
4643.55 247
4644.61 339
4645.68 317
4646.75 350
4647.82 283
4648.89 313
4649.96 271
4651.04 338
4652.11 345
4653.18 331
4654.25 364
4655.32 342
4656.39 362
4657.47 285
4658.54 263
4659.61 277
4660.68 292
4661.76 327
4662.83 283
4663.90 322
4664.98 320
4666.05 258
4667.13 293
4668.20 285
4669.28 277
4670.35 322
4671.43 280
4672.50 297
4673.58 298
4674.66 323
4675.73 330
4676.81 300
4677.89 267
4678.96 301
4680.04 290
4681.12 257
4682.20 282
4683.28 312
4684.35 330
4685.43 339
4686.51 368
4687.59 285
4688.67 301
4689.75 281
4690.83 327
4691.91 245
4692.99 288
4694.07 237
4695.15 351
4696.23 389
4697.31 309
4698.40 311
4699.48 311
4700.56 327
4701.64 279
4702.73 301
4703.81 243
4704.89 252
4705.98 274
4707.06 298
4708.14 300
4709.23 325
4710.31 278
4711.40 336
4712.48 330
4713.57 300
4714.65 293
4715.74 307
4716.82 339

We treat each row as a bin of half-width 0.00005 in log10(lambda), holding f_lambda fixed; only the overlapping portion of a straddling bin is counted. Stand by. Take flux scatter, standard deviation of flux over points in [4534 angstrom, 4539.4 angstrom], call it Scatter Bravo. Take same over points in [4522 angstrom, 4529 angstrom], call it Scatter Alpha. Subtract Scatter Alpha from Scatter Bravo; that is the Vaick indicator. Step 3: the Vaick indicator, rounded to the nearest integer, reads -15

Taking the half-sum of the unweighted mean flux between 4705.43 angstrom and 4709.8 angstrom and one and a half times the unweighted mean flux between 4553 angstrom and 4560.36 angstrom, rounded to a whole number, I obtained 396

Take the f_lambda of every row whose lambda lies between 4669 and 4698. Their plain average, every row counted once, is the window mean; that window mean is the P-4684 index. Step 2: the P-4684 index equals 303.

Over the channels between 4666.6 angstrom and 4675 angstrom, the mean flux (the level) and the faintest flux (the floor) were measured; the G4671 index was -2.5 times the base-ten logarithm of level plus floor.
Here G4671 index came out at -6.90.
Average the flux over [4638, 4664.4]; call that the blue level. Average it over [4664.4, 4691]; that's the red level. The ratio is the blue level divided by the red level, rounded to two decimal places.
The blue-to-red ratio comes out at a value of 1.03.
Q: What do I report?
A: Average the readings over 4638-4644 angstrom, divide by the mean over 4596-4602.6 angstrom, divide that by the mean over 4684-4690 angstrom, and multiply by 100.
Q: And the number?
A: 0.28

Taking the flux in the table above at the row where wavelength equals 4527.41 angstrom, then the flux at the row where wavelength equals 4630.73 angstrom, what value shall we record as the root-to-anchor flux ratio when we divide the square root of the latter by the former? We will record 0.088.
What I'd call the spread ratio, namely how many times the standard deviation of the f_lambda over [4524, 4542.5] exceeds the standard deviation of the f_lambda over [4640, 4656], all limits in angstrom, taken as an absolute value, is 1.1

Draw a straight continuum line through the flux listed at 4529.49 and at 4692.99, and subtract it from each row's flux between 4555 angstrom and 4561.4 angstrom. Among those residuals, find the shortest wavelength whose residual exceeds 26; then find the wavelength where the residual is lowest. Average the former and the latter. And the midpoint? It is 4558.3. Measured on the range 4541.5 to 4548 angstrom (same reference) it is 4543.1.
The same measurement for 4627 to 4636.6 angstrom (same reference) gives 4630.2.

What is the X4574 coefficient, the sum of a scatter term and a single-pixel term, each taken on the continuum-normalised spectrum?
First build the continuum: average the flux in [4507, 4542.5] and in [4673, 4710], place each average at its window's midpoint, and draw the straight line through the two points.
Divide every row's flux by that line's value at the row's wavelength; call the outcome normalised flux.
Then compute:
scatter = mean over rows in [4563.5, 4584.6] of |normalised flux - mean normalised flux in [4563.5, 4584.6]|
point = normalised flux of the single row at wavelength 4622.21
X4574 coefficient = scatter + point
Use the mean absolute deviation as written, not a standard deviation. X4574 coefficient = 1.23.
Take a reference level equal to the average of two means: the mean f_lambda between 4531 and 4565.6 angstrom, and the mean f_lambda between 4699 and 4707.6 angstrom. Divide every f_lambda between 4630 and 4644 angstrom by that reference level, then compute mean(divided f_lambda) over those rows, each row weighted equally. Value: 1.04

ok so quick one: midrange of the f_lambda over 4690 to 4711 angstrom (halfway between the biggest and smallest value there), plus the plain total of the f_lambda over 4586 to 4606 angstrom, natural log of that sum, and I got 8.72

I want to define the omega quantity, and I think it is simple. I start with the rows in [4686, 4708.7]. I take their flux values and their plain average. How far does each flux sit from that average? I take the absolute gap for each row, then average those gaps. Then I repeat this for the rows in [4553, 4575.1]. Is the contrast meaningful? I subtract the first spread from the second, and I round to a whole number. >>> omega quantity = 3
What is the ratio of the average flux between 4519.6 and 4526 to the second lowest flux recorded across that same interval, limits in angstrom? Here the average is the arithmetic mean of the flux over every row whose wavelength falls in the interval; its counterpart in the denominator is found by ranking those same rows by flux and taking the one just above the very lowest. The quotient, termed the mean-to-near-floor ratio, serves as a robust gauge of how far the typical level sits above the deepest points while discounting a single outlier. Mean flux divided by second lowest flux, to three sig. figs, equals 1.05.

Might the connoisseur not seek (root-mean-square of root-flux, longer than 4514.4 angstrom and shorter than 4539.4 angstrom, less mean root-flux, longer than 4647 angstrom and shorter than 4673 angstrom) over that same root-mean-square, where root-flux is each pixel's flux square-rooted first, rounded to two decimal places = 0.02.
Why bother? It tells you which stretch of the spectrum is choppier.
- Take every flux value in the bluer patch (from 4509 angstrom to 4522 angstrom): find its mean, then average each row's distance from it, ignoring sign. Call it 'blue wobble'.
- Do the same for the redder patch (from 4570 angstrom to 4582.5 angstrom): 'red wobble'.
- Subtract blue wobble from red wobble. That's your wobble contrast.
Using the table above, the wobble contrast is 3.2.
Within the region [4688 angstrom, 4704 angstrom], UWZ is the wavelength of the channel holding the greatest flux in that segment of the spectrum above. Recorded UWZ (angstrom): 4696.23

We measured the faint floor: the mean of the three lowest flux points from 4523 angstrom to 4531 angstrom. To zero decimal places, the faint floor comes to 245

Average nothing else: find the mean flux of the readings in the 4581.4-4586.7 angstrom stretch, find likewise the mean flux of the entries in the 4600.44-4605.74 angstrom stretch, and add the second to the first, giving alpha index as 617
